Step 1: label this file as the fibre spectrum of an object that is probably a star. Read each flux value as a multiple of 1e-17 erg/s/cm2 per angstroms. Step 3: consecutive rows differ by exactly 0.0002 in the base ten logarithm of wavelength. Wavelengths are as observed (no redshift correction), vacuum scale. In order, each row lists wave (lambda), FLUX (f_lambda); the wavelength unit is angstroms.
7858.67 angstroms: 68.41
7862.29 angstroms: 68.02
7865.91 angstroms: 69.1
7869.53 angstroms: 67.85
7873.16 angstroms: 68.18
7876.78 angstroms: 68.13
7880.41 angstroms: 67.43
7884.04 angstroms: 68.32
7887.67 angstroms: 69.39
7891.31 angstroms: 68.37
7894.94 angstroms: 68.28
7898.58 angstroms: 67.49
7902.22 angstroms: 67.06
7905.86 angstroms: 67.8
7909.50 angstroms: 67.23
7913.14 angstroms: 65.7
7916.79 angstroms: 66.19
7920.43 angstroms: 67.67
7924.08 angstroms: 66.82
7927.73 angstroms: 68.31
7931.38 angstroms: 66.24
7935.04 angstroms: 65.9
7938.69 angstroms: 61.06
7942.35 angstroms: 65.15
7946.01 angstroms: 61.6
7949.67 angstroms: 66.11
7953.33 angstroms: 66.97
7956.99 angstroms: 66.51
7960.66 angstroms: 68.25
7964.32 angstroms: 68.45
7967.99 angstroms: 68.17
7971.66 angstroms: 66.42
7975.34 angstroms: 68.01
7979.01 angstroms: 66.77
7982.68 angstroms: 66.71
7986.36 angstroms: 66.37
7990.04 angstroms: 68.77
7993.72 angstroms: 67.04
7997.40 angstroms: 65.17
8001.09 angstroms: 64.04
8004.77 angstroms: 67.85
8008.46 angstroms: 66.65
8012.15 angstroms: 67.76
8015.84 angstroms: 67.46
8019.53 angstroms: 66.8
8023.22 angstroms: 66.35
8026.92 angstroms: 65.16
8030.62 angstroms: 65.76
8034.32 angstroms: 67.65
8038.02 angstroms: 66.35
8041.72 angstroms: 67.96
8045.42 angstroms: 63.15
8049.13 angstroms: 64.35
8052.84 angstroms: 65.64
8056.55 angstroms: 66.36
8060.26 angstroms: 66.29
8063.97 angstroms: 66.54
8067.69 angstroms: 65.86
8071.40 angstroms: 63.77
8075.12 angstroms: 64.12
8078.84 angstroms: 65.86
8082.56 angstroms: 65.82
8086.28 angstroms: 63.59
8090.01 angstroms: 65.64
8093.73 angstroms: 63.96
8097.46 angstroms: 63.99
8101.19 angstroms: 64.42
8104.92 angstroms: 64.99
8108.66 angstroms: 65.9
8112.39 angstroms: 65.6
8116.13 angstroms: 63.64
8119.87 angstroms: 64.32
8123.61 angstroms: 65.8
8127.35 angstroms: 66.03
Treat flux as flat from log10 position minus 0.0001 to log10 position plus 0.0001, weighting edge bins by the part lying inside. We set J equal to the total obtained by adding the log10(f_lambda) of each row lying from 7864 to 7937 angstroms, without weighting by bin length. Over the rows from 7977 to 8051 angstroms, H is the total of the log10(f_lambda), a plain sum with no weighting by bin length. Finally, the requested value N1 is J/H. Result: 1.004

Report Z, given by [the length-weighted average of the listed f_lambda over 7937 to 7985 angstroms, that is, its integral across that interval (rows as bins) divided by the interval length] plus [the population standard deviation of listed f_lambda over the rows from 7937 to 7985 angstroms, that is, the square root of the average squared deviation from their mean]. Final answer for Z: 68.4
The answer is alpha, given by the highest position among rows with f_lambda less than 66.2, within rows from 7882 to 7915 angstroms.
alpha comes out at 7913.14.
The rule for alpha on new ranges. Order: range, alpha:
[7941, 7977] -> 7949.67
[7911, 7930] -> 7916.79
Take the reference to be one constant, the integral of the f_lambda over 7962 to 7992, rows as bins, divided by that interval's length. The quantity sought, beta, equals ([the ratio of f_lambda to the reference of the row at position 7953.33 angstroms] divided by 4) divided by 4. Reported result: 0.0620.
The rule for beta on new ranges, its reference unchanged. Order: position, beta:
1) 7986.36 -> 0.0615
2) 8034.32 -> 0.0627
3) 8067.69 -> 0.0610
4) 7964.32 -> 0.0634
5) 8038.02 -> 0.0615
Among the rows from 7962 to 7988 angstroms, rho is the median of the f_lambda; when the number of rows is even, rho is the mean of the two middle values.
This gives 66.8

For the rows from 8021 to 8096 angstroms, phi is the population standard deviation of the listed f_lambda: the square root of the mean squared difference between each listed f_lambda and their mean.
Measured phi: 1.3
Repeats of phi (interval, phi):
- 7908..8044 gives 1.6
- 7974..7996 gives 0.8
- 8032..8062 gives 1.5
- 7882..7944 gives 1.8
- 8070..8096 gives 1.0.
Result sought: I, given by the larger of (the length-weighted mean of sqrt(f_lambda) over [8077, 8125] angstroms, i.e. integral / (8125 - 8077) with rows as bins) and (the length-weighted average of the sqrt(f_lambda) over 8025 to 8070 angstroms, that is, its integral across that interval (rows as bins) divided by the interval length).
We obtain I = 8.12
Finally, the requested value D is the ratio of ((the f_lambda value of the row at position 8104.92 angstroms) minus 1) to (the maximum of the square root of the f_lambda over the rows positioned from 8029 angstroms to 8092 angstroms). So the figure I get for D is 7.76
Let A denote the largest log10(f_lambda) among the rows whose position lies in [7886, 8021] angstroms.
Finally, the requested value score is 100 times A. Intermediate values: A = 1.84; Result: 184.1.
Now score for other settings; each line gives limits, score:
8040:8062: 183.2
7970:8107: 183.7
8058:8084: 182.3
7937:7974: 183.5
